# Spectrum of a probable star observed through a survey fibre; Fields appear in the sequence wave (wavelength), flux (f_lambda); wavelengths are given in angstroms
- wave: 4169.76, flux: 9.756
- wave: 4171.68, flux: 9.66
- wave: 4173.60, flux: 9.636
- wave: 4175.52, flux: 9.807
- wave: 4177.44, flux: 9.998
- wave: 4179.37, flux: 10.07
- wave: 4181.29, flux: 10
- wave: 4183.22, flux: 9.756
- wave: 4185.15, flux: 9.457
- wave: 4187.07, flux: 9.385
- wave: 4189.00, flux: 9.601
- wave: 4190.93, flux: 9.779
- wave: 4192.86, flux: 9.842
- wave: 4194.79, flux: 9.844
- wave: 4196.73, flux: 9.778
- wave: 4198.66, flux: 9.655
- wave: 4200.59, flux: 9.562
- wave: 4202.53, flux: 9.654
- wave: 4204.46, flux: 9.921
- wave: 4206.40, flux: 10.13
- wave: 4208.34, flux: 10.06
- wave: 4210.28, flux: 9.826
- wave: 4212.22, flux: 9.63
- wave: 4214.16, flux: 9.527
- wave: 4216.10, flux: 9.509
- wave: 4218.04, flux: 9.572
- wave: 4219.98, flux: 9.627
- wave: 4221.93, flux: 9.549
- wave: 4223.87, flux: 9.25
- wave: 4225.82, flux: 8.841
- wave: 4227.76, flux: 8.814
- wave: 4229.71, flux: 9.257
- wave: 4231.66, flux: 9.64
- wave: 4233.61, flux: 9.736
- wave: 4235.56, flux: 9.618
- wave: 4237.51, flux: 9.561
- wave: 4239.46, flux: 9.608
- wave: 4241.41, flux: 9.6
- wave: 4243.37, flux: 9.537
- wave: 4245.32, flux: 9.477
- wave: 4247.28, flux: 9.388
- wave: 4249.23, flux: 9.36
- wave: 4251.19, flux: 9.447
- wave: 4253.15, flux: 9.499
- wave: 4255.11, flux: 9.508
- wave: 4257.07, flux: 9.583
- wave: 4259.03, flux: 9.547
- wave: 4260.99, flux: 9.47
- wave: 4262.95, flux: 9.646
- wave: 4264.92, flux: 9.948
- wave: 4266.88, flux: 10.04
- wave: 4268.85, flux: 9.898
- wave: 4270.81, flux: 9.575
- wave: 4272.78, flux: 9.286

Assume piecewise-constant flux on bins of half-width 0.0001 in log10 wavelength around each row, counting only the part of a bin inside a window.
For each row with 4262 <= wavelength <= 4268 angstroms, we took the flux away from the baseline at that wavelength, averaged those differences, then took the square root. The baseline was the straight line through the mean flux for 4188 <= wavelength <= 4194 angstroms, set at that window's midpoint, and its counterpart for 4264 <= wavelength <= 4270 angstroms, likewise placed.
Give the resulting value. 0.28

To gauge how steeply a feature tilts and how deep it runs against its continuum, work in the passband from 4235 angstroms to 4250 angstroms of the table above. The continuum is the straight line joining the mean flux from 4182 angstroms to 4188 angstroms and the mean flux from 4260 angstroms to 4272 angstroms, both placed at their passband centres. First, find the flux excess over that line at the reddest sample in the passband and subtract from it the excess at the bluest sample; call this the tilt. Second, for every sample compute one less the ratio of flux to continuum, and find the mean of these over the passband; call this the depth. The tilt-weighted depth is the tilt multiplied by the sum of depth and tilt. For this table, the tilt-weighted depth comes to 0.08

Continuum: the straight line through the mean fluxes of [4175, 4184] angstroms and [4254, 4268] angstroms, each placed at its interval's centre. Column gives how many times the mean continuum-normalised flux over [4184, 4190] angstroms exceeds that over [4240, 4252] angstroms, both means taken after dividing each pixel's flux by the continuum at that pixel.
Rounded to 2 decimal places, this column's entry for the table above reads 0.98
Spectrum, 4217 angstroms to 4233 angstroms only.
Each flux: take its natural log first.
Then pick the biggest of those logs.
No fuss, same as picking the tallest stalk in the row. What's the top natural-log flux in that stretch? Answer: 2.27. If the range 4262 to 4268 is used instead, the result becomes 2.31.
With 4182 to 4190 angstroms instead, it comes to 2.28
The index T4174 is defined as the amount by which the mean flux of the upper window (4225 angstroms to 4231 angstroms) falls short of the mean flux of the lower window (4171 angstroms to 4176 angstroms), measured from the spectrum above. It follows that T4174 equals 0.7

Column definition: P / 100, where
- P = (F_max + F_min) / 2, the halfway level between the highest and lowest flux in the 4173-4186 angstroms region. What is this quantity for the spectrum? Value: 0.0976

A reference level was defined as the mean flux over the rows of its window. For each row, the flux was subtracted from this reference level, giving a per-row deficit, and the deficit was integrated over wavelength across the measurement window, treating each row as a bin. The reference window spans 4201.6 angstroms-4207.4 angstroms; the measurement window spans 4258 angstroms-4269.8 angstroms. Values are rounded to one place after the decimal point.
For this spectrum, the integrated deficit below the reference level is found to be 1.7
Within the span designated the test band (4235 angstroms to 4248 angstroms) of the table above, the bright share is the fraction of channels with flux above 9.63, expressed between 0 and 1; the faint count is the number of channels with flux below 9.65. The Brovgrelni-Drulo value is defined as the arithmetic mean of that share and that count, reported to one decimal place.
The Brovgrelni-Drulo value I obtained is 3.5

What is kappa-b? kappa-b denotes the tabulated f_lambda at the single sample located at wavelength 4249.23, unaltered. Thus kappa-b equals 9.36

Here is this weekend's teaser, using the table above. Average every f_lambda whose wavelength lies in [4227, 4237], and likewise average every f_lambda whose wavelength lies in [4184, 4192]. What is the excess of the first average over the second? -0.14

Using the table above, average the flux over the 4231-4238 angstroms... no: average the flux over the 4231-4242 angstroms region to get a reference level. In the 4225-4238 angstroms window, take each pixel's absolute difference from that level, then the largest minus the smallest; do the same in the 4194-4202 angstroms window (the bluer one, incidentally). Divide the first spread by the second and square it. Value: 18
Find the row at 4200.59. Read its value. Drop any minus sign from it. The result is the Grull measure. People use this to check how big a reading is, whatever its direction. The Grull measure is 9.56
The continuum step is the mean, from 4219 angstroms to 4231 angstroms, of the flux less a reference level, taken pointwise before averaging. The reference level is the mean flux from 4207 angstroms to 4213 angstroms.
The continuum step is -0.6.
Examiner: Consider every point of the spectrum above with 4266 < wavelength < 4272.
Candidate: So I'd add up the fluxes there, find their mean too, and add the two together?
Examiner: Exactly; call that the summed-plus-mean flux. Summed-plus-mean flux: 39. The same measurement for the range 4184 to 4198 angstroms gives 77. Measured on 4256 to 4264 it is 48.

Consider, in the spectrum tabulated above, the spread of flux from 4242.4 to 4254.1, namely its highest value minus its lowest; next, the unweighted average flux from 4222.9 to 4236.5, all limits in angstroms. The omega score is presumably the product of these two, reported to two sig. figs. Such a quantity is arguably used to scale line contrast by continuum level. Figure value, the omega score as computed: 1.6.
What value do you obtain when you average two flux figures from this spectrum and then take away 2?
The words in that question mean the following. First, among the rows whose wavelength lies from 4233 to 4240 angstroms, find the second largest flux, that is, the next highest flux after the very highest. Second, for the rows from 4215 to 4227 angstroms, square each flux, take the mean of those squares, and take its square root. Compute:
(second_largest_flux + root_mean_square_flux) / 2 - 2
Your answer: 7.51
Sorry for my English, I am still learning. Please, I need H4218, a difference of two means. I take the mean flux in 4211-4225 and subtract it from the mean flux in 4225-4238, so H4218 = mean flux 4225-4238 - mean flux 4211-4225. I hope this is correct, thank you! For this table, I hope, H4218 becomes -0.17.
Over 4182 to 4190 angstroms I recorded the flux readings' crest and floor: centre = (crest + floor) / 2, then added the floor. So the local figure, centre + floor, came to 19.0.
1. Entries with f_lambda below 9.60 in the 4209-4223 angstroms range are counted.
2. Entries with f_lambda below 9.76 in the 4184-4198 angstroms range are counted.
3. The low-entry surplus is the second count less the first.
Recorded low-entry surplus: -1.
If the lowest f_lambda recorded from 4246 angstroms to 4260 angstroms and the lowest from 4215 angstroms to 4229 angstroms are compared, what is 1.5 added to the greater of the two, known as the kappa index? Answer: 10.9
